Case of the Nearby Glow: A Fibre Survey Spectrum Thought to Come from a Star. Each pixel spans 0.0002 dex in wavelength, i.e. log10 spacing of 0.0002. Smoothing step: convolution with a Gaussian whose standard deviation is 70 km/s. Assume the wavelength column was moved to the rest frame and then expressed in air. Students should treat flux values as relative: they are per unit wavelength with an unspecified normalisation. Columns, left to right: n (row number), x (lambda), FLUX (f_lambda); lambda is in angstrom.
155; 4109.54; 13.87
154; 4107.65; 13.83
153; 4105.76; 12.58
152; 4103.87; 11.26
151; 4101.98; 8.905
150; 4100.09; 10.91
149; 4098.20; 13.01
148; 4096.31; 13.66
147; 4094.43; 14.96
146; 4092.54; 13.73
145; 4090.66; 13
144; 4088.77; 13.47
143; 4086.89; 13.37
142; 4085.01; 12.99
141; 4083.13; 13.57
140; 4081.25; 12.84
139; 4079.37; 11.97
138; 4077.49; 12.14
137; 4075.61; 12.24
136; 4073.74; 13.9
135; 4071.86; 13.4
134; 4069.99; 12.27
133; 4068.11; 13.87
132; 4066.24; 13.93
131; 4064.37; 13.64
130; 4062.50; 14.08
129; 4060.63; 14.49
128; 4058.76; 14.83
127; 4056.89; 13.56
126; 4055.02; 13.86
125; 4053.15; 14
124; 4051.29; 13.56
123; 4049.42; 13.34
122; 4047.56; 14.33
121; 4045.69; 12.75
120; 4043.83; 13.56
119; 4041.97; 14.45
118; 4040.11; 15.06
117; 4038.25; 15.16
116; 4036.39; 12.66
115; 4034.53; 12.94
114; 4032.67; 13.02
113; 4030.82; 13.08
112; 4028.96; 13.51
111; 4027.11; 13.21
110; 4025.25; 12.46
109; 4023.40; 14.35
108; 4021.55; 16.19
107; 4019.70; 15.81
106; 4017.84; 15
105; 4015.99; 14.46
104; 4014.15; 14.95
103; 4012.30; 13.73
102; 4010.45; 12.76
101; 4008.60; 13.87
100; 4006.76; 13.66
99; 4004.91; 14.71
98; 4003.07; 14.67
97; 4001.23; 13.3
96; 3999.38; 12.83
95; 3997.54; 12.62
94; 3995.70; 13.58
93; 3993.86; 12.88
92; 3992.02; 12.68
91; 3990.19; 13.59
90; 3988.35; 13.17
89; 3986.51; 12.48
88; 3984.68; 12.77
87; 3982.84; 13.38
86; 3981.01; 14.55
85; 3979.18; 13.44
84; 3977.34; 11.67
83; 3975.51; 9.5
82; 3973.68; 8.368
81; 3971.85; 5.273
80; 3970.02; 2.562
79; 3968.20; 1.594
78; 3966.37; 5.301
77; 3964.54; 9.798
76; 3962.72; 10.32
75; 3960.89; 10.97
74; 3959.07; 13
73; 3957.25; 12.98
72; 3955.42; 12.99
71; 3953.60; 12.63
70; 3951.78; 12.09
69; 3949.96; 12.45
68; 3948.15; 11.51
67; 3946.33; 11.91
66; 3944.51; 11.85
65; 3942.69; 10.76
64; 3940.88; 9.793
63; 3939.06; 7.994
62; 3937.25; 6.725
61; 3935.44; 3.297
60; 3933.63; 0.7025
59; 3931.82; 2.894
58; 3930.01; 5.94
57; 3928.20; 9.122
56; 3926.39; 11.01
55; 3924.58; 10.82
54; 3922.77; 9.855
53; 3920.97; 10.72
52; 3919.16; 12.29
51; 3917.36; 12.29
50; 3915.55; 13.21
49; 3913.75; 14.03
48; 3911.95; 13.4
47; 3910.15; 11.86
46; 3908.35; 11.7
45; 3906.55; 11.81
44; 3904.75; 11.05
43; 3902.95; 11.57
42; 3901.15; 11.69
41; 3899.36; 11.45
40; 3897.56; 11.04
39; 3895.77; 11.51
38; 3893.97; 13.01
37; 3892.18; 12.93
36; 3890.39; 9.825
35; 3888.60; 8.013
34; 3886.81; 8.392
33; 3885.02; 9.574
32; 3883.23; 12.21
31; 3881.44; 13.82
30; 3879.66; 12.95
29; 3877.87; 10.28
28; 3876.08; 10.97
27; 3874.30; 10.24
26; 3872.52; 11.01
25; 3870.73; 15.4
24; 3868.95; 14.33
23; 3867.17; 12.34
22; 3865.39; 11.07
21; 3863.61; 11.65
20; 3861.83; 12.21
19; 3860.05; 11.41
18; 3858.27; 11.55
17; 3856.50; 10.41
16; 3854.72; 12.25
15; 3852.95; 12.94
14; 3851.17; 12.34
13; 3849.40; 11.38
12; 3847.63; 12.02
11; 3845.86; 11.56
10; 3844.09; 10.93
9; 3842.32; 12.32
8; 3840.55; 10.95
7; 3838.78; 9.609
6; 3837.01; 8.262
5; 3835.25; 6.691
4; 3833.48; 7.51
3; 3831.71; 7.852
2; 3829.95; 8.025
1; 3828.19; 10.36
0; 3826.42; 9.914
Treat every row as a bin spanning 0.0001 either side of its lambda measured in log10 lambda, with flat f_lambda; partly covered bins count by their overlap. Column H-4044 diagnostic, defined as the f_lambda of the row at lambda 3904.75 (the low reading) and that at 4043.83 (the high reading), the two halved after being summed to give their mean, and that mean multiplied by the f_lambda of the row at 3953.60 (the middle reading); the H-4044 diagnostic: 155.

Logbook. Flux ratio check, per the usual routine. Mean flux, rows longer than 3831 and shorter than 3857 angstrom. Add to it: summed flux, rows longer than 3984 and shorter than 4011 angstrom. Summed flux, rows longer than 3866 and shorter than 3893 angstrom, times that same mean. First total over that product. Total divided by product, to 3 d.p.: 0.116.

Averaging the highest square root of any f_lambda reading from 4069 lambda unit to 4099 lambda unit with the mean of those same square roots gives 3.75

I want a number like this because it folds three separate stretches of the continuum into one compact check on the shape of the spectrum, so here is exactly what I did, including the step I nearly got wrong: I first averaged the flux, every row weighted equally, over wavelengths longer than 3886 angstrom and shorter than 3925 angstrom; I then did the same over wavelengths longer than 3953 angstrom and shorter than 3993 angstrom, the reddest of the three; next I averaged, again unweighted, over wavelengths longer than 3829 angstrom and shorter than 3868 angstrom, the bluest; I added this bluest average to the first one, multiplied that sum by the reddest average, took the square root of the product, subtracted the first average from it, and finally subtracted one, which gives 2.8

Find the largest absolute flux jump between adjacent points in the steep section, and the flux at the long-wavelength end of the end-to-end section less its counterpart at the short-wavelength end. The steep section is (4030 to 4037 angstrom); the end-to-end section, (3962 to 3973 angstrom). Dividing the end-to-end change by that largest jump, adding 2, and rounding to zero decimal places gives -16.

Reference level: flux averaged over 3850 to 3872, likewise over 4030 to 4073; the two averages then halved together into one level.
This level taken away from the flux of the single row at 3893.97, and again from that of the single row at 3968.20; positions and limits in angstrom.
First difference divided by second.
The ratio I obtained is 0.0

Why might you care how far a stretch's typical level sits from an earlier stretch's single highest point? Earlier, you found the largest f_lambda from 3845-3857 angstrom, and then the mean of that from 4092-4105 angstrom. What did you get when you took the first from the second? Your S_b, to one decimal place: -0.6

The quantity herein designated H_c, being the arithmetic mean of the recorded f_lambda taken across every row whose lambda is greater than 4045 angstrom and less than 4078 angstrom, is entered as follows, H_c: 13.6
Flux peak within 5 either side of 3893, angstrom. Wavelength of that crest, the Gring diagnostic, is 3893.97 angstrom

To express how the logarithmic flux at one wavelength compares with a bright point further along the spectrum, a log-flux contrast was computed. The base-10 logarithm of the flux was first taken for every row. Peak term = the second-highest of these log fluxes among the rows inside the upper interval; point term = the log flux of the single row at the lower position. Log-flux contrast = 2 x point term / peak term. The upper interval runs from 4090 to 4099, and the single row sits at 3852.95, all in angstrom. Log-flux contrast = 1.95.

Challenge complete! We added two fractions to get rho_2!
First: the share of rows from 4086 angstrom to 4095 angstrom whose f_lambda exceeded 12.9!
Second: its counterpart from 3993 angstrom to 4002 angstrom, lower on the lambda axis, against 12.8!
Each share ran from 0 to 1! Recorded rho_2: 1.8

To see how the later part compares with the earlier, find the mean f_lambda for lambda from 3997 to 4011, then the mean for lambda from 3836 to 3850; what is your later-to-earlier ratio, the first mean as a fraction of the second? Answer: 1.25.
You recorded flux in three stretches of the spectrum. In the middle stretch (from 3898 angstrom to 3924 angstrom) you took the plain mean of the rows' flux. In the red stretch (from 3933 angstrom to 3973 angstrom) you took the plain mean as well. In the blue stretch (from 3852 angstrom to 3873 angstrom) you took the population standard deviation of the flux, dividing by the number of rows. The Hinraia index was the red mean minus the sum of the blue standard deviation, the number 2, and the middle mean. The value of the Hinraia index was -6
